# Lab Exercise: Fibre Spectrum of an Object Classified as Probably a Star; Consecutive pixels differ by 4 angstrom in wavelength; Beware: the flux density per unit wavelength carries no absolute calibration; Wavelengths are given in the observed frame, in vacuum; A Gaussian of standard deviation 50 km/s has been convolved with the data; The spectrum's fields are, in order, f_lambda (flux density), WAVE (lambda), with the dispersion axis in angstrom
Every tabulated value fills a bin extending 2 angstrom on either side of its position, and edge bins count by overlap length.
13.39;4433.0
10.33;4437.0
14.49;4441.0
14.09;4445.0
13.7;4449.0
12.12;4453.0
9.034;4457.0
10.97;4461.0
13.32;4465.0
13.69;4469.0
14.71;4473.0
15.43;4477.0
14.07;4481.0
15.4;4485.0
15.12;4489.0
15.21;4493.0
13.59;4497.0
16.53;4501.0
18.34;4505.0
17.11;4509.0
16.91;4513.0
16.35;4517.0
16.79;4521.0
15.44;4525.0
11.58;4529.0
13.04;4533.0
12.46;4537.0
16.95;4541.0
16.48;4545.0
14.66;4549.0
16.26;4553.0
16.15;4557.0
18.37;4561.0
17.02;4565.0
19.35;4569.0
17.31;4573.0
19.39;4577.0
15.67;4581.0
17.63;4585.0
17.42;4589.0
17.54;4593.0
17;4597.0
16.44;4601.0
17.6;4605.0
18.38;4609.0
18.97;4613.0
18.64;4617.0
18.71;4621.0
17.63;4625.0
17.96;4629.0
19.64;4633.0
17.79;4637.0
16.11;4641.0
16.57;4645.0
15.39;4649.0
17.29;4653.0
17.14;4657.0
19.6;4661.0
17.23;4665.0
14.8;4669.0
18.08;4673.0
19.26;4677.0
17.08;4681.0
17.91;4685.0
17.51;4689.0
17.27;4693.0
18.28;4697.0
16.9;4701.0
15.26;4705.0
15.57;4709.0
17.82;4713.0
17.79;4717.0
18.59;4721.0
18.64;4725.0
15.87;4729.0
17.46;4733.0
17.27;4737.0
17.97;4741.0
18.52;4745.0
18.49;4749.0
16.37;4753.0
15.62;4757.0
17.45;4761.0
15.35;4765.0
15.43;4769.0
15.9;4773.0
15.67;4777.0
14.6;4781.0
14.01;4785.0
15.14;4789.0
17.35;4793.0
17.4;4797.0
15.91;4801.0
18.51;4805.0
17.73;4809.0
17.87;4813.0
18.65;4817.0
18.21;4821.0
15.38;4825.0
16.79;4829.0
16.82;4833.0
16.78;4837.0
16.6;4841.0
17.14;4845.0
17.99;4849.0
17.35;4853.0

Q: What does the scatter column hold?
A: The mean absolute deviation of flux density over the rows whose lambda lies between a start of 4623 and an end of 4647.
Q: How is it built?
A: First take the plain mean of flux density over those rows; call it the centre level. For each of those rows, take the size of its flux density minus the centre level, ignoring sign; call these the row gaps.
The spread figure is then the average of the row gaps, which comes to 0.9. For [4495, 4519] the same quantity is 1.0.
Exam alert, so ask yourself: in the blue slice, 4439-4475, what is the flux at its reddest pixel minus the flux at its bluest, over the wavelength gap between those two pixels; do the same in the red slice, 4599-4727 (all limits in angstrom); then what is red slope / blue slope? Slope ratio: 2.58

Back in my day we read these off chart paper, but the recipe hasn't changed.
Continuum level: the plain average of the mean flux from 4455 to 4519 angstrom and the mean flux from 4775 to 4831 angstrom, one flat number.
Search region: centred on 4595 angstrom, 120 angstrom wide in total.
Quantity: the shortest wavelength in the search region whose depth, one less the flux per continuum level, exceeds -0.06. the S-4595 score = 4537.0 angstrom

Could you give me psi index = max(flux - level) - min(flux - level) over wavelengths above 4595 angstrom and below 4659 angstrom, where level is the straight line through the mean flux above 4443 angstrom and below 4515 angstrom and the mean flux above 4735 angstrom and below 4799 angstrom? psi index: 4.4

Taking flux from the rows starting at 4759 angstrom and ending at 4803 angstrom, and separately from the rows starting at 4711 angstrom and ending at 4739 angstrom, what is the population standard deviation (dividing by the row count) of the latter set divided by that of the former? 0.79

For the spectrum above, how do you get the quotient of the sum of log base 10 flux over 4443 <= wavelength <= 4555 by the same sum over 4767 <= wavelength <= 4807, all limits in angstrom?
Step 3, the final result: 2.7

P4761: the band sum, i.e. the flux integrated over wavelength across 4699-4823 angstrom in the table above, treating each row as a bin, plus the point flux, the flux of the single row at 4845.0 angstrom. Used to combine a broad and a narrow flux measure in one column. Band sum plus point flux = 2110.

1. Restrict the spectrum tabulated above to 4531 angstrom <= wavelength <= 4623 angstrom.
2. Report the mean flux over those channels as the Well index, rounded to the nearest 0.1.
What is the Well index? 17.0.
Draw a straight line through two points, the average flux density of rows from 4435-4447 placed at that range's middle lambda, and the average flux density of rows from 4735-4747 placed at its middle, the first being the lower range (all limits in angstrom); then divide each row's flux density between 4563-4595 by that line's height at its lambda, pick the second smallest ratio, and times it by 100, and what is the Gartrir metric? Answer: 113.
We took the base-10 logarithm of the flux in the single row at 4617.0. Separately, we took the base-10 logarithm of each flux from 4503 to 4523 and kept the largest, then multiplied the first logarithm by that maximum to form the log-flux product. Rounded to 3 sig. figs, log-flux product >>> 1.61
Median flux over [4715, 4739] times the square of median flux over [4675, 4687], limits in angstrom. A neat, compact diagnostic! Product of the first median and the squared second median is 5654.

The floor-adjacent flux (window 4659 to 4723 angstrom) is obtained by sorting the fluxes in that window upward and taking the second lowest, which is 15.26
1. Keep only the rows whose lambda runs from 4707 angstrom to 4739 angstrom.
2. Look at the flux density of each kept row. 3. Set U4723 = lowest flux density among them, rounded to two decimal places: 15.57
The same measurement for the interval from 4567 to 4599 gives 15.67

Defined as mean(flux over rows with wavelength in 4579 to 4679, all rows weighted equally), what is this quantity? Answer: 17.5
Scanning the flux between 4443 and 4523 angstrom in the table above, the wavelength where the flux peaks 4505.0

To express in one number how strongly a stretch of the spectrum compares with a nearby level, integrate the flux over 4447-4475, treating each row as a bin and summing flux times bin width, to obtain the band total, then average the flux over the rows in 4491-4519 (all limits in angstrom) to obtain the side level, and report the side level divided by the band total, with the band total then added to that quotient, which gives 350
